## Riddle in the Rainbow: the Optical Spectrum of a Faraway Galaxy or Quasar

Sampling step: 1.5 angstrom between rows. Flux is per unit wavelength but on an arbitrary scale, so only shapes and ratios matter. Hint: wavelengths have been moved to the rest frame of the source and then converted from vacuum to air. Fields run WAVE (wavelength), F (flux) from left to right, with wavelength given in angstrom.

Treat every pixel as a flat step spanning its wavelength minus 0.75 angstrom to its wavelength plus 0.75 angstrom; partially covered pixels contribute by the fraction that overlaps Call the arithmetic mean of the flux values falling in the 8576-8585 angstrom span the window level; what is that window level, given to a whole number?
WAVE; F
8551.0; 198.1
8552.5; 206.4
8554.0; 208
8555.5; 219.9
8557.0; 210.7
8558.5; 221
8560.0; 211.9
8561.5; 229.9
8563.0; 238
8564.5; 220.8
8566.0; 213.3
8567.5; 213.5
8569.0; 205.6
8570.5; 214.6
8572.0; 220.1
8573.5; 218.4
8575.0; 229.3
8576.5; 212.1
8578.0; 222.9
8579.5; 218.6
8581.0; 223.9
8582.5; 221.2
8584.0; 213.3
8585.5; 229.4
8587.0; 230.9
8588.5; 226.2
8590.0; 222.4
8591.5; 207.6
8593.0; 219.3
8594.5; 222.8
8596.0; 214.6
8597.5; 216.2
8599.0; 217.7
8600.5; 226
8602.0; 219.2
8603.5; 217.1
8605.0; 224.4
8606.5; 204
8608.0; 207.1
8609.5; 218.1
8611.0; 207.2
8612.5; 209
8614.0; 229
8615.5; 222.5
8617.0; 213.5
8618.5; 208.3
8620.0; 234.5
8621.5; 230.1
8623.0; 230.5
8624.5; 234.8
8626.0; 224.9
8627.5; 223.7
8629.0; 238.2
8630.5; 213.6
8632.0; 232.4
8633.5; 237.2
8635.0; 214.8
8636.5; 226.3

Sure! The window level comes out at 219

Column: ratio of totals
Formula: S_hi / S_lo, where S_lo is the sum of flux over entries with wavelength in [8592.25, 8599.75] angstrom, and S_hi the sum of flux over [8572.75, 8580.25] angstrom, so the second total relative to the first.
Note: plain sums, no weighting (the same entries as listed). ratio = 1.01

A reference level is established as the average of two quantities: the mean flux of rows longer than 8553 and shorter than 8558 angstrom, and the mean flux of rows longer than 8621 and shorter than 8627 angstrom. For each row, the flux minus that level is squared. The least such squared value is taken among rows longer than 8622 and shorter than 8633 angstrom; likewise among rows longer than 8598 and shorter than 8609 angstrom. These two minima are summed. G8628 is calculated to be 10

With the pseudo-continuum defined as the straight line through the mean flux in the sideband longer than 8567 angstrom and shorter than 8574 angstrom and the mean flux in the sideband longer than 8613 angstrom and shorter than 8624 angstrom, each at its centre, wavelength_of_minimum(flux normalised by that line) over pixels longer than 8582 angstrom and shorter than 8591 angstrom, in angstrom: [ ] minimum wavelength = 8584.0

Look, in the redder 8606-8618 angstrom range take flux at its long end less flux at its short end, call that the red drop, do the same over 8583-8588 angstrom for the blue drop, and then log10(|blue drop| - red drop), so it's 0.9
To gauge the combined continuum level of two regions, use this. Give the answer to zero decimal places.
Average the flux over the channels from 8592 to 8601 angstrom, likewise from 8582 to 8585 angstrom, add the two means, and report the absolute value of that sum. 437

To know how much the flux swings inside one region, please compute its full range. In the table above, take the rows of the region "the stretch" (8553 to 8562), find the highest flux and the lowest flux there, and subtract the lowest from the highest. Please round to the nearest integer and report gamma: 22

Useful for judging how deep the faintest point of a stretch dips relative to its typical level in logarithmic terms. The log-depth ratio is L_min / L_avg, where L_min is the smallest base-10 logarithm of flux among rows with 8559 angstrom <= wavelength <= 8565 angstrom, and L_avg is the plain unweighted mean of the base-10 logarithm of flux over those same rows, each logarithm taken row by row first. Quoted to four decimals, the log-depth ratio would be 0.9890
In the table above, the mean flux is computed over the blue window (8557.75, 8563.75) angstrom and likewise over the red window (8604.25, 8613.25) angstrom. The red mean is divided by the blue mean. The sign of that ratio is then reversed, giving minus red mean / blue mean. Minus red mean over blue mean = -0.94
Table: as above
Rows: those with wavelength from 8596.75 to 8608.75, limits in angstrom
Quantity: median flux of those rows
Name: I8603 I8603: 217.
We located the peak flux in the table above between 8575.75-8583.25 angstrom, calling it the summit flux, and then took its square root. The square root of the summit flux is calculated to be 15.0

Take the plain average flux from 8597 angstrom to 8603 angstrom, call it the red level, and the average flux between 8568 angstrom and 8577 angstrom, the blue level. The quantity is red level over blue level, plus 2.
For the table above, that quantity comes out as 3.01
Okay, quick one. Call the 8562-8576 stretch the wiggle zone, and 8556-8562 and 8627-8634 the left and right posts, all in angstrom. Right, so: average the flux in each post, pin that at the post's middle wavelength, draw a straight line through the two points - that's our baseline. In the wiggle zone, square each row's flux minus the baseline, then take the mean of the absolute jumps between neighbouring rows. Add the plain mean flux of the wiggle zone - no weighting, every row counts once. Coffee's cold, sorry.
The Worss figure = 324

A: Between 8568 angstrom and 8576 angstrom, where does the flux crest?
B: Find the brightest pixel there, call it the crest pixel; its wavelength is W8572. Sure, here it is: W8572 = 8575.0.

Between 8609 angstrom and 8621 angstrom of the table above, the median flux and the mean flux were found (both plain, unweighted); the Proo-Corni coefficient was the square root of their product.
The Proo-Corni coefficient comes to 217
